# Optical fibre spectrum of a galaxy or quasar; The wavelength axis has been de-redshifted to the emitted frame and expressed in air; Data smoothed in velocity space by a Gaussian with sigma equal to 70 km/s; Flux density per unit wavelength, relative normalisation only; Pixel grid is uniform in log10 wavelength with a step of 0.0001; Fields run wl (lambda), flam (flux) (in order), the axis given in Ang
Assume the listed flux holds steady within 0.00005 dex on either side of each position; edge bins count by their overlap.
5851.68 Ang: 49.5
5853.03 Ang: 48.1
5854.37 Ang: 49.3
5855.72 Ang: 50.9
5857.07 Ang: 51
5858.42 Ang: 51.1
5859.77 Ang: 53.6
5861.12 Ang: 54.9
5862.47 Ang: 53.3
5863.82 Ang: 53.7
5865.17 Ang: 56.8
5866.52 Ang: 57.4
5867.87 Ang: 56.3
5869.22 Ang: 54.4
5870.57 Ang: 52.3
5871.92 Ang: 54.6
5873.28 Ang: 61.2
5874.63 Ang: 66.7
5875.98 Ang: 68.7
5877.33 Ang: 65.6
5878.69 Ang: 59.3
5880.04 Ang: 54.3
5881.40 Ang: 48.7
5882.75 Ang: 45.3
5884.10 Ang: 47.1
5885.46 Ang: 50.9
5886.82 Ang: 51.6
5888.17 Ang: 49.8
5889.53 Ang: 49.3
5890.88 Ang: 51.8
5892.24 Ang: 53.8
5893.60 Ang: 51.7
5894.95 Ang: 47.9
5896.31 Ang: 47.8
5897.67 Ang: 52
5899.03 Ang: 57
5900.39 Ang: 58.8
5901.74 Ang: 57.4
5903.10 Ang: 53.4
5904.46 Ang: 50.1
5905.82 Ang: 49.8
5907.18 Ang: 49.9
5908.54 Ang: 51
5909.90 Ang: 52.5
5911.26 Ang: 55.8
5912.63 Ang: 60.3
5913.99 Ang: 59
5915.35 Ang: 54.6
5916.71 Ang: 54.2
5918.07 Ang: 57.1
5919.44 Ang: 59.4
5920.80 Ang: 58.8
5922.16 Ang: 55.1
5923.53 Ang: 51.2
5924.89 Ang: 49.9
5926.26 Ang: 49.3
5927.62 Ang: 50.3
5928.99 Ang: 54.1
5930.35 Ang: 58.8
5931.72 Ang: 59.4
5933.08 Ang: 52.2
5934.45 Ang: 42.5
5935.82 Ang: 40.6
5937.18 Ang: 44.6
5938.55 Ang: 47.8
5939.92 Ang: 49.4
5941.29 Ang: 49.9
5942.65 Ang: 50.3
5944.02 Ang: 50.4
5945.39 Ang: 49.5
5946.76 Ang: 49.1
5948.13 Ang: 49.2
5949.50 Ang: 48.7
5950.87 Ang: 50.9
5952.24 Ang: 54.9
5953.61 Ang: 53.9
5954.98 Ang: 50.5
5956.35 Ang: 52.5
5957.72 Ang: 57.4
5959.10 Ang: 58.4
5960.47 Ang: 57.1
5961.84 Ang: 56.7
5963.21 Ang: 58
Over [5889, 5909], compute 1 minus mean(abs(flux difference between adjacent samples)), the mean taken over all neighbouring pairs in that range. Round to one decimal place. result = -1.3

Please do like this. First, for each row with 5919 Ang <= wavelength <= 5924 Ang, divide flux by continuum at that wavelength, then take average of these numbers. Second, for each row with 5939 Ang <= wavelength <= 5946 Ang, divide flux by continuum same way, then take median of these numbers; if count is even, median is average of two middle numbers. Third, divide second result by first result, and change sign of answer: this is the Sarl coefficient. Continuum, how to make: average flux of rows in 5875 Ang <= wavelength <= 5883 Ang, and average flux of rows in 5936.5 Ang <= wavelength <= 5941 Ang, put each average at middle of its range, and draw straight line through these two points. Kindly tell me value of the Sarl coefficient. -0.96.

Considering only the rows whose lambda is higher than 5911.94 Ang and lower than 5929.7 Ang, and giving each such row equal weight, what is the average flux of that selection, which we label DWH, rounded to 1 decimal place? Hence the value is 54.9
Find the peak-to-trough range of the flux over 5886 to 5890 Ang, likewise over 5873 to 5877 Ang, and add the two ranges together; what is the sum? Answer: 9.8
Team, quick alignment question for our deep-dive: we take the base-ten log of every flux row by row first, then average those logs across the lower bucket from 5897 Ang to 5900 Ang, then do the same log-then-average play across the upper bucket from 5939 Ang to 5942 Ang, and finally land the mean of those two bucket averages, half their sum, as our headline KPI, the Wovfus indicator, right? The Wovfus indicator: 1.72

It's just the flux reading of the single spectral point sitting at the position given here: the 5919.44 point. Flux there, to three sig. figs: 59.4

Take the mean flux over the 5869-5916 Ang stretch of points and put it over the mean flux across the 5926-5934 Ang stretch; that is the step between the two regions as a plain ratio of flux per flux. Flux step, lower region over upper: 1.00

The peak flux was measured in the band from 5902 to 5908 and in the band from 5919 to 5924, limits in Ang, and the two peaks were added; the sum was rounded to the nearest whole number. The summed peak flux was 113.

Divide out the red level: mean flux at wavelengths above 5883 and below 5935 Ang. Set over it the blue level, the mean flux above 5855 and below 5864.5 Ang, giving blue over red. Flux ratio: 0.99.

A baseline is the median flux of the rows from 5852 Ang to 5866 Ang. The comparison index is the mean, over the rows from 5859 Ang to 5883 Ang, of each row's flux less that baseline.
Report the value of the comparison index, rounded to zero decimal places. 4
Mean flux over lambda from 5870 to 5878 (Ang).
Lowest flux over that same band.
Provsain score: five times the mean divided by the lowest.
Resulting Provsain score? 5.9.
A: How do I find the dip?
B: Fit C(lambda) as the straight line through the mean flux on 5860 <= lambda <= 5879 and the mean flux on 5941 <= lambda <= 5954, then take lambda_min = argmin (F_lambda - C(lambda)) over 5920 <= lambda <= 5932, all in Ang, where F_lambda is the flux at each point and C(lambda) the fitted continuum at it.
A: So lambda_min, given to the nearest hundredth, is 5926.26 Ang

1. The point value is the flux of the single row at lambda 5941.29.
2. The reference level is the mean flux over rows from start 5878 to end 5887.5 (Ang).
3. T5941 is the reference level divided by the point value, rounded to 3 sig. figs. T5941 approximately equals 1.02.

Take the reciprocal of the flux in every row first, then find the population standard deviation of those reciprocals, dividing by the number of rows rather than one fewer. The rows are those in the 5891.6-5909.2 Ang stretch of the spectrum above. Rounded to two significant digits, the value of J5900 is 0.0012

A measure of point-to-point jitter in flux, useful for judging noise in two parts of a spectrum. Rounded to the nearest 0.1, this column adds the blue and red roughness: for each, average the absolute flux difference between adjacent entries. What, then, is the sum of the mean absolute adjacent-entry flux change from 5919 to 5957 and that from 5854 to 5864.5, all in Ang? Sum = 3.4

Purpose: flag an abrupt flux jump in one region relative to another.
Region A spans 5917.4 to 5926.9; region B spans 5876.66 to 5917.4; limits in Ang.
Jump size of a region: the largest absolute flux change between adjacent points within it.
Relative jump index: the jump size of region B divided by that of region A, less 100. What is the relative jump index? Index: -98.4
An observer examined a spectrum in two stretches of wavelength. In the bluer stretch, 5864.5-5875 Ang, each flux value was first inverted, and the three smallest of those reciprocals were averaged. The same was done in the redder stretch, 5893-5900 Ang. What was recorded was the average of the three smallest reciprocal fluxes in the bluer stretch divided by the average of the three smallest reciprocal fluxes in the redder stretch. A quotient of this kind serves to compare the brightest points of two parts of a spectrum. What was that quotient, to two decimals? 0.87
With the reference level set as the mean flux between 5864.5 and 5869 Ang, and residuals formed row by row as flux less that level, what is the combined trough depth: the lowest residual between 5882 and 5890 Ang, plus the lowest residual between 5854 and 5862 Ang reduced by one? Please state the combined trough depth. -20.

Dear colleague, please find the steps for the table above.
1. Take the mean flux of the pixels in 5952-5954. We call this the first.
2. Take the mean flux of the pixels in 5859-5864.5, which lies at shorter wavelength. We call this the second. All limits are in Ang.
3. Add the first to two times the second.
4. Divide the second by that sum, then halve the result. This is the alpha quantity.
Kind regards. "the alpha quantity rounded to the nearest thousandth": 0.166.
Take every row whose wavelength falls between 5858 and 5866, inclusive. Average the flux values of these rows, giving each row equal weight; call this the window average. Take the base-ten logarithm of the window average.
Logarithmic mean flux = 1.73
